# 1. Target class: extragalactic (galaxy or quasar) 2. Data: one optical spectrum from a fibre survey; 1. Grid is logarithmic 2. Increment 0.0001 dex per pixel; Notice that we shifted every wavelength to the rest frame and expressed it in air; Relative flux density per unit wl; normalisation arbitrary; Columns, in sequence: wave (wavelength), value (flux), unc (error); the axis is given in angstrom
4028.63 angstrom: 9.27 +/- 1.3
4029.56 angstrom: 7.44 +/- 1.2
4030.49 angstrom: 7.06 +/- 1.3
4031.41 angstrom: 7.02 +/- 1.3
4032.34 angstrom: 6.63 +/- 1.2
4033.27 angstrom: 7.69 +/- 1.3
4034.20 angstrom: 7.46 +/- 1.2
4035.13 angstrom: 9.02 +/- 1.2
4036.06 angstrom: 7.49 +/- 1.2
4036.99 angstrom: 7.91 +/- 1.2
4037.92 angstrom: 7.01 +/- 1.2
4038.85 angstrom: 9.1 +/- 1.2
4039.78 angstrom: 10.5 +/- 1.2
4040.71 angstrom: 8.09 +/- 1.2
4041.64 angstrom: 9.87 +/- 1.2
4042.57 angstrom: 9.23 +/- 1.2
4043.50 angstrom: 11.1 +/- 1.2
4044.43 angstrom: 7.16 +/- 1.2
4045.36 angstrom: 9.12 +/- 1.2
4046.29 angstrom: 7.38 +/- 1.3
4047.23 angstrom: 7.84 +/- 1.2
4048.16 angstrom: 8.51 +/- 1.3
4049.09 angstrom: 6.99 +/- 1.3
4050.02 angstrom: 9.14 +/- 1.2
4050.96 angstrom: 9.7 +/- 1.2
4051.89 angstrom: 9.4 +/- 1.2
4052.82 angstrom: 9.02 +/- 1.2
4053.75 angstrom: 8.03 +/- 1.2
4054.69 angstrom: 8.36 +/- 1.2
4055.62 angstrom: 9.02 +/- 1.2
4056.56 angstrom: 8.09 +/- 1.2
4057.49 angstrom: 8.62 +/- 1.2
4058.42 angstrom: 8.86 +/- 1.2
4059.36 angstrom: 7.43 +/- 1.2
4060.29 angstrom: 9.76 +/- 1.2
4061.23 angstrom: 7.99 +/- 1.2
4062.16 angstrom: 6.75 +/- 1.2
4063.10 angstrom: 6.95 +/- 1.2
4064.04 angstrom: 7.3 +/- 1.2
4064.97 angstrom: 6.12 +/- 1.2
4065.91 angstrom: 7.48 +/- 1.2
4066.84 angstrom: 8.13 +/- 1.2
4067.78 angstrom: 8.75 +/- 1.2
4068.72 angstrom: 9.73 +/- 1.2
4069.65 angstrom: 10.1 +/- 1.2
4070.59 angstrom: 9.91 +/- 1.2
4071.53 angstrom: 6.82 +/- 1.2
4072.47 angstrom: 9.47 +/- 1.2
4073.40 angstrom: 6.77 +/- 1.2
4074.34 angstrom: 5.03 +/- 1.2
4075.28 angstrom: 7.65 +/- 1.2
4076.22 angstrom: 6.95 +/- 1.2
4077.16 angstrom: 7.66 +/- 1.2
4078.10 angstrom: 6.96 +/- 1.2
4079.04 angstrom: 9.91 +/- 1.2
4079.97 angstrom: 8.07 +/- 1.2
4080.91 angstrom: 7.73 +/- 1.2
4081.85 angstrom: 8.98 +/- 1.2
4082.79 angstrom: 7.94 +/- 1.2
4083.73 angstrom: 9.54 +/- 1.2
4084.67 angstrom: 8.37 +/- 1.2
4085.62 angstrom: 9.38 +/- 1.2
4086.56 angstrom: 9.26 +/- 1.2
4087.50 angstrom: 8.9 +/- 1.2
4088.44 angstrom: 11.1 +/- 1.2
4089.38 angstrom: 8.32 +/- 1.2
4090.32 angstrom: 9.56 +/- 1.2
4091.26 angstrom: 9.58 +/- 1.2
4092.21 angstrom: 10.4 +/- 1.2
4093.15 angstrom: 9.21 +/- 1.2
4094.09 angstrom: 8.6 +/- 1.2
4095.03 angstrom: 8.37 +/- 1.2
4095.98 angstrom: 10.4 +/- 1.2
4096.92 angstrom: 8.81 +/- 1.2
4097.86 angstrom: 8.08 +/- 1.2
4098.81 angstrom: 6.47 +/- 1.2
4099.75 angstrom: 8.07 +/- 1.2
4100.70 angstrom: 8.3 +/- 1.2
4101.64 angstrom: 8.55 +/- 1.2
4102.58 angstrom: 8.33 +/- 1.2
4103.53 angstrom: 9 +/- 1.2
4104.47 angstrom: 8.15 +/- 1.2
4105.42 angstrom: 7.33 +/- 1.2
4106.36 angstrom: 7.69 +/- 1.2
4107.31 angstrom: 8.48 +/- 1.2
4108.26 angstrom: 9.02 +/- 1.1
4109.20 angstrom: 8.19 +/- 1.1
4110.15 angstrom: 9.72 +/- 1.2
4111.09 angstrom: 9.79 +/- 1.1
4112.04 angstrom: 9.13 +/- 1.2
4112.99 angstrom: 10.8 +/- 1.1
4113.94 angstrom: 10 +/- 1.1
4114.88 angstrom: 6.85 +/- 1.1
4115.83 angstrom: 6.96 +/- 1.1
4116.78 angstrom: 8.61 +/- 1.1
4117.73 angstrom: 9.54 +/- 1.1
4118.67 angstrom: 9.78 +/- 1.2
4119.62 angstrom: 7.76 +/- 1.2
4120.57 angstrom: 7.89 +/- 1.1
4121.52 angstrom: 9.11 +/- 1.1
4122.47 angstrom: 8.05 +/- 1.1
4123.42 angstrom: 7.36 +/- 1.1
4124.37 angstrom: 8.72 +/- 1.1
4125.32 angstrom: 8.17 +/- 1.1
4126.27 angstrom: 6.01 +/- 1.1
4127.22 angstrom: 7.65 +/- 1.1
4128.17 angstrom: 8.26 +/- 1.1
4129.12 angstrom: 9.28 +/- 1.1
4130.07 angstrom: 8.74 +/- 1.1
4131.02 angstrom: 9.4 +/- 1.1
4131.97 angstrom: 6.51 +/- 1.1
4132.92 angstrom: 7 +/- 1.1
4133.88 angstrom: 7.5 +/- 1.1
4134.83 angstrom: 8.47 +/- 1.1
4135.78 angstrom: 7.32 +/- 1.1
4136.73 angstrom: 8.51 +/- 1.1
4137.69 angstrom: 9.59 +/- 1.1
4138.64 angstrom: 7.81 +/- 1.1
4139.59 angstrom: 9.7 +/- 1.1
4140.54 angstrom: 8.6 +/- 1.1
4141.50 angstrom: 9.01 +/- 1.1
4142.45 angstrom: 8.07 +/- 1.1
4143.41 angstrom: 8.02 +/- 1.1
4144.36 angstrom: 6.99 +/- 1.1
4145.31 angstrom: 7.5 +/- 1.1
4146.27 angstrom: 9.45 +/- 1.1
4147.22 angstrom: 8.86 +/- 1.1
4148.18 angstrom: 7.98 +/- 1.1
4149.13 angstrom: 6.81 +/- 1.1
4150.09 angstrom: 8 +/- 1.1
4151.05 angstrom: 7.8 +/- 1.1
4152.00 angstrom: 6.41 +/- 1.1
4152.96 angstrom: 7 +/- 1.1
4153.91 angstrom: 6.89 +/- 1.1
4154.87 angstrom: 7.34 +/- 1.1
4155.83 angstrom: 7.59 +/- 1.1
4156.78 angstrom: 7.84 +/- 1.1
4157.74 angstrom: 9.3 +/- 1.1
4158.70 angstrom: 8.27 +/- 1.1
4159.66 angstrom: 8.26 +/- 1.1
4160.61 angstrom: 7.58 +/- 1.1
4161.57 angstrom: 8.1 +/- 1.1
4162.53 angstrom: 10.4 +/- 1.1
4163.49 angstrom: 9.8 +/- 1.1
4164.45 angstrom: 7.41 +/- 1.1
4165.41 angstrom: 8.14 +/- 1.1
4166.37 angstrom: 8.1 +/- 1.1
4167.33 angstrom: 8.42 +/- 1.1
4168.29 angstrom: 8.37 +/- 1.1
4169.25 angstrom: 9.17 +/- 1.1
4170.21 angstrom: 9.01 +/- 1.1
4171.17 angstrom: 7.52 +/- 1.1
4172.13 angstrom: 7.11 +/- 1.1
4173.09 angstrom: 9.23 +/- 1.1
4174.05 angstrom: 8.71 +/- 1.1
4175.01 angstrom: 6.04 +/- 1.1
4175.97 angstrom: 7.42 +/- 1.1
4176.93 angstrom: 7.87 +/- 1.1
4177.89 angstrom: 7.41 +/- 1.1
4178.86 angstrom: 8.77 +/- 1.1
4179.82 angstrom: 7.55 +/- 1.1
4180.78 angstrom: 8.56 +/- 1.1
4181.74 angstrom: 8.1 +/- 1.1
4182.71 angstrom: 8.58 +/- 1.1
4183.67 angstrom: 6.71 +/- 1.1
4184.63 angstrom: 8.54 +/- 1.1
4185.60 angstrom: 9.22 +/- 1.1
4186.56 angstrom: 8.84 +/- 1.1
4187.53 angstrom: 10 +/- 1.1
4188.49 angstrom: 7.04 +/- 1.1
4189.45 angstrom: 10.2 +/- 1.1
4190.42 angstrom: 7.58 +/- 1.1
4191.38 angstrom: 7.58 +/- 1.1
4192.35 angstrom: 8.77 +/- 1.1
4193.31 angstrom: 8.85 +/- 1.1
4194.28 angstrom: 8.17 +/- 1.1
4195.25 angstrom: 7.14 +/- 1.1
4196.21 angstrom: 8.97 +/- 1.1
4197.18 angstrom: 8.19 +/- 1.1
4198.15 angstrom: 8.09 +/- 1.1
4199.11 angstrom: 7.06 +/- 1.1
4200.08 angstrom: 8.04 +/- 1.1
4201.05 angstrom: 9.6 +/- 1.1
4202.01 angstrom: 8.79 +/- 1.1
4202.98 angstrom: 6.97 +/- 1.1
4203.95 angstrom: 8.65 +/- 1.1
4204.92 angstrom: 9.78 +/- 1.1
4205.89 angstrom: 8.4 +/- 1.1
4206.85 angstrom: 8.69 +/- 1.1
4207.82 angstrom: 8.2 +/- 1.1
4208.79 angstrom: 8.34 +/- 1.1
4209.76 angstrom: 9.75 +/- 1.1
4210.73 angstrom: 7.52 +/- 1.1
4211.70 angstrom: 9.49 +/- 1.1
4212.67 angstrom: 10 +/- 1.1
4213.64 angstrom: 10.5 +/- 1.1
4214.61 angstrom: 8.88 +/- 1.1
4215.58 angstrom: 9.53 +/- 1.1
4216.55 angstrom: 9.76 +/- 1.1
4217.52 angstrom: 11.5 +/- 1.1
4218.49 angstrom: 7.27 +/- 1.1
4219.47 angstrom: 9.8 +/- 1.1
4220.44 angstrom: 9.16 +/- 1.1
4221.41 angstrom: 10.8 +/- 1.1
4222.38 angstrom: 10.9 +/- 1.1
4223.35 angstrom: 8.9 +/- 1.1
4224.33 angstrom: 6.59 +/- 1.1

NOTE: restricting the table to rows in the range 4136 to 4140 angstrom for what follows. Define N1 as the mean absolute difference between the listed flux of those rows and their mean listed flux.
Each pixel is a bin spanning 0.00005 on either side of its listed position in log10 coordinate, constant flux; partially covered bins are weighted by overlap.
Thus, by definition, 0.74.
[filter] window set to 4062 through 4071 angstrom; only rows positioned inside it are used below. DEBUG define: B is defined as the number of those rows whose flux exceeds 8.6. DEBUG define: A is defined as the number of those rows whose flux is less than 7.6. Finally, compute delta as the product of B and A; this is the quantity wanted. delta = 20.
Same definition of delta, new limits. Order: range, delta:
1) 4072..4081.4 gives 8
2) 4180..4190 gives 8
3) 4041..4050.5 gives 15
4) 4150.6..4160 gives 5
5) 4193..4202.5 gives 8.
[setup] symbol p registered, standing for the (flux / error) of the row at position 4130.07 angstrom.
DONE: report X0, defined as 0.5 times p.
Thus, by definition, 4.0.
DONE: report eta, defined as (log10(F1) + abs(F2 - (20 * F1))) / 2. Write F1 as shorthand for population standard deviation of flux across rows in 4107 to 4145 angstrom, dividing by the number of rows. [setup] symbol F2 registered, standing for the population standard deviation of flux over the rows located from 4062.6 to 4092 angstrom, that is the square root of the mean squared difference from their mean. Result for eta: 10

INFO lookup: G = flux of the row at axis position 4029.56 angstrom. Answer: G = 7.44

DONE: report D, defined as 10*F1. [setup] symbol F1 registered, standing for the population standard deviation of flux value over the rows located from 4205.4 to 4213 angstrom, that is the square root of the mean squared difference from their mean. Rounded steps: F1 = 0.81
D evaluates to 8.1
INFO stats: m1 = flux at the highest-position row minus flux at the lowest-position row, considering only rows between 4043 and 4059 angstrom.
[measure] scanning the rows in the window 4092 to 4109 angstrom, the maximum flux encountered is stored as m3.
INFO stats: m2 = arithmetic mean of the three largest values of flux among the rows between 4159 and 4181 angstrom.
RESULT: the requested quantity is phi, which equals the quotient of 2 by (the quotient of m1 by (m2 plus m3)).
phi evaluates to -18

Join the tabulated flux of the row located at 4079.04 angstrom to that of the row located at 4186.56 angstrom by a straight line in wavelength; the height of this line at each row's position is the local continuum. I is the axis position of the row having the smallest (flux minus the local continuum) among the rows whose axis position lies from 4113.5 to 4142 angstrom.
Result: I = 4126.27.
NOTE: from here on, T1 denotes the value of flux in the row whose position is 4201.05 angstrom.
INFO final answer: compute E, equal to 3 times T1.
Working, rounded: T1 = 9.6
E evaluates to 28.8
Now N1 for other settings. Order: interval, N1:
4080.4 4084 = 0.71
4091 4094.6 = 0.54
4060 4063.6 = 1.01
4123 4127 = 0.88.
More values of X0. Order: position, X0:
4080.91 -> 3.2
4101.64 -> 3.6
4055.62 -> 3.8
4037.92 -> 2.9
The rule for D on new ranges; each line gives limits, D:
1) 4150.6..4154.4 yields 5.0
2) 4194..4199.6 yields 6.6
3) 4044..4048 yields 7.6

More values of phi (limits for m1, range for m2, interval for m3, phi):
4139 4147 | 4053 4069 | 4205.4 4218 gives -168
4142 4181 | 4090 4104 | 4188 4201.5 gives 83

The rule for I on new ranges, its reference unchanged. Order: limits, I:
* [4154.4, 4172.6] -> 4172.13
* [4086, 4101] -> 4098.81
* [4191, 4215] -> 4202.98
